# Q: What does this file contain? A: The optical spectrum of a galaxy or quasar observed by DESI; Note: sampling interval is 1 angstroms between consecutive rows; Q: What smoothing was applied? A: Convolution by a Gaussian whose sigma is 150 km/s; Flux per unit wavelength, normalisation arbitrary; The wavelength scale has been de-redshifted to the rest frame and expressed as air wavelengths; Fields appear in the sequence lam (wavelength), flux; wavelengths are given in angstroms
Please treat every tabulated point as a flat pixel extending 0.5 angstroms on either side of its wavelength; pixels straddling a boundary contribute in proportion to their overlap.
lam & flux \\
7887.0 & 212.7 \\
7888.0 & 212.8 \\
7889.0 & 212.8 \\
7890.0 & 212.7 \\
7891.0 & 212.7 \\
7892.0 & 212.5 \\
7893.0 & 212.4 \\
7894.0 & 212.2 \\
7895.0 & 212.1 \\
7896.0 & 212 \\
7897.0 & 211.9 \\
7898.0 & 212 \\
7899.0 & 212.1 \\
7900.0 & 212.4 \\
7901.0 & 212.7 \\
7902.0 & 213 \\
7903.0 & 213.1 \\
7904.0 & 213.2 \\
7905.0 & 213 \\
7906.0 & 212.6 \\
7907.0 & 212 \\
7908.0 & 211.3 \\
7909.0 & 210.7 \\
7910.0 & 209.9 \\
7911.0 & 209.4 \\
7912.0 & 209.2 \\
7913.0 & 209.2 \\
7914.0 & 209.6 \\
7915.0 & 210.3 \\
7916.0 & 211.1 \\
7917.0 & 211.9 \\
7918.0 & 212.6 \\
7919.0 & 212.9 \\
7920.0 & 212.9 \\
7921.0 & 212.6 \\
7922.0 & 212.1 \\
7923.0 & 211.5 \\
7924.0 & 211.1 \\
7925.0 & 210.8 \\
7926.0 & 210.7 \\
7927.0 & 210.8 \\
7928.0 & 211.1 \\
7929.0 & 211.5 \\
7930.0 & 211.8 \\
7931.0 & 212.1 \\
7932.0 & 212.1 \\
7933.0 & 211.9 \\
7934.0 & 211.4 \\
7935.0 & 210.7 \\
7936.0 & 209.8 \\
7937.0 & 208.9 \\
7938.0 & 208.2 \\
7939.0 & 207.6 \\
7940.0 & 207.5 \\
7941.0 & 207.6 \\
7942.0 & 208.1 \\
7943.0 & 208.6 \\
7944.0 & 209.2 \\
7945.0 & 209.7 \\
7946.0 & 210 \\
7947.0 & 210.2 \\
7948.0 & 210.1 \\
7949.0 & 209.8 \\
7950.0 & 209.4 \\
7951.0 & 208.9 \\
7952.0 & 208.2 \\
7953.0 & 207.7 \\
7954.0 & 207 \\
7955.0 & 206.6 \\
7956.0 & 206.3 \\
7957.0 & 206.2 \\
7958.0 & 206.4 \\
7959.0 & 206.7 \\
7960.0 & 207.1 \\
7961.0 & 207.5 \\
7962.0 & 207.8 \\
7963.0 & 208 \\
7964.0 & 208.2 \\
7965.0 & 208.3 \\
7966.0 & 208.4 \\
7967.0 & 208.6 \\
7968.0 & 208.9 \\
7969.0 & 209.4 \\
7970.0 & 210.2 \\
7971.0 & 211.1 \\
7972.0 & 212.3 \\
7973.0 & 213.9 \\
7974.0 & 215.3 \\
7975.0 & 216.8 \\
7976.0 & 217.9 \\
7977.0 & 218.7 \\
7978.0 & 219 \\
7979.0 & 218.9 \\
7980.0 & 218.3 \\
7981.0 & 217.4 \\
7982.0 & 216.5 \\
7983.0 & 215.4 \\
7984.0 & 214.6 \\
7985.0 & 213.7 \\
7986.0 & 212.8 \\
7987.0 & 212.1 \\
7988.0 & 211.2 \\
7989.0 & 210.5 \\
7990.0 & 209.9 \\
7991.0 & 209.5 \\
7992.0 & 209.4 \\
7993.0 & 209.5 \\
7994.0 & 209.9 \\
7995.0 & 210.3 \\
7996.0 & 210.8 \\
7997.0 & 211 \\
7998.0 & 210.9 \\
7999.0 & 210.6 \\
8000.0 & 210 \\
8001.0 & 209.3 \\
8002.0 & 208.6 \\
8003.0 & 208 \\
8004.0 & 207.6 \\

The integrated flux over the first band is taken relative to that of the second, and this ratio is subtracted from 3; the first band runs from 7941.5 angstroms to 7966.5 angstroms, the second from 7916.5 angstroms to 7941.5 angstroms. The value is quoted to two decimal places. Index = 2.01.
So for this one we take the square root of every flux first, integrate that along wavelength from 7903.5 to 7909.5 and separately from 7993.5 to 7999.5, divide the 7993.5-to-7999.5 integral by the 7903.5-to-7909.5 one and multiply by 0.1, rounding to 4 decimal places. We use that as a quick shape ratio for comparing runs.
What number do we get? 0.0996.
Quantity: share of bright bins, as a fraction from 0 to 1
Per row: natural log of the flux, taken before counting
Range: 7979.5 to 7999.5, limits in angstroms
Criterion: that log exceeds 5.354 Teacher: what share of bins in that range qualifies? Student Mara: 0.40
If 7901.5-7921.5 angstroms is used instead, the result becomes 0.55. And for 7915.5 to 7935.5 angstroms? 0.60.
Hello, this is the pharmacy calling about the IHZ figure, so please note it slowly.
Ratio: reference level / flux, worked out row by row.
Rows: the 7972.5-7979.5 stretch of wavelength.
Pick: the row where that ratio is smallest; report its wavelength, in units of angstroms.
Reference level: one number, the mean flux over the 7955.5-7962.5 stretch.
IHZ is 7978.0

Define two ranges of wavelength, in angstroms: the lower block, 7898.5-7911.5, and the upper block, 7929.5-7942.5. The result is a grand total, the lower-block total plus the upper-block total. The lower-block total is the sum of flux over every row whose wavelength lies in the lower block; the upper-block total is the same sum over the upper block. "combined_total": 5483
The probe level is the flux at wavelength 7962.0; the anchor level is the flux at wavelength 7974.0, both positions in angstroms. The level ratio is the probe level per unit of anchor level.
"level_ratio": 0.97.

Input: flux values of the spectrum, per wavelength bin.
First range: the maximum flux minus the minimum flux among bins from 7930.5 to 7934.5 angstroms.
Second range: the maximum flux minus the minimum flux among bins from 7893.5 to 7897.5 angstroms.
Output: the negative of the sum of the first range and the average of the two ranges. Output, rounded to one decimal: -1.2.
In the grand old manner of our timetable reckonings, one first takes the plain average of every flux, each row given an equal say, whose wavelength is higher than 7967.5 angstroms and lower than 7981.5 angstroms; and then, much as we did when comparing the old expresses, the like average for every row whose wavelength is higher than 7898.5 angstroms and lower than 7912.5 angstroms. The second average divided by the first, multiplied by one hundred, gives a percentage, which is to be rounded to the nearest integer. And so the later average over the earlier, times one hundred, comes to 99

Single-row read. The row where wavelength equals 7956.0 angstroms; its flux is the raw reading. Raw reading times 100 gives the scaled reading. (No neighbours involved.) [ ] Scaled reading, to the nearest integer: 20630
